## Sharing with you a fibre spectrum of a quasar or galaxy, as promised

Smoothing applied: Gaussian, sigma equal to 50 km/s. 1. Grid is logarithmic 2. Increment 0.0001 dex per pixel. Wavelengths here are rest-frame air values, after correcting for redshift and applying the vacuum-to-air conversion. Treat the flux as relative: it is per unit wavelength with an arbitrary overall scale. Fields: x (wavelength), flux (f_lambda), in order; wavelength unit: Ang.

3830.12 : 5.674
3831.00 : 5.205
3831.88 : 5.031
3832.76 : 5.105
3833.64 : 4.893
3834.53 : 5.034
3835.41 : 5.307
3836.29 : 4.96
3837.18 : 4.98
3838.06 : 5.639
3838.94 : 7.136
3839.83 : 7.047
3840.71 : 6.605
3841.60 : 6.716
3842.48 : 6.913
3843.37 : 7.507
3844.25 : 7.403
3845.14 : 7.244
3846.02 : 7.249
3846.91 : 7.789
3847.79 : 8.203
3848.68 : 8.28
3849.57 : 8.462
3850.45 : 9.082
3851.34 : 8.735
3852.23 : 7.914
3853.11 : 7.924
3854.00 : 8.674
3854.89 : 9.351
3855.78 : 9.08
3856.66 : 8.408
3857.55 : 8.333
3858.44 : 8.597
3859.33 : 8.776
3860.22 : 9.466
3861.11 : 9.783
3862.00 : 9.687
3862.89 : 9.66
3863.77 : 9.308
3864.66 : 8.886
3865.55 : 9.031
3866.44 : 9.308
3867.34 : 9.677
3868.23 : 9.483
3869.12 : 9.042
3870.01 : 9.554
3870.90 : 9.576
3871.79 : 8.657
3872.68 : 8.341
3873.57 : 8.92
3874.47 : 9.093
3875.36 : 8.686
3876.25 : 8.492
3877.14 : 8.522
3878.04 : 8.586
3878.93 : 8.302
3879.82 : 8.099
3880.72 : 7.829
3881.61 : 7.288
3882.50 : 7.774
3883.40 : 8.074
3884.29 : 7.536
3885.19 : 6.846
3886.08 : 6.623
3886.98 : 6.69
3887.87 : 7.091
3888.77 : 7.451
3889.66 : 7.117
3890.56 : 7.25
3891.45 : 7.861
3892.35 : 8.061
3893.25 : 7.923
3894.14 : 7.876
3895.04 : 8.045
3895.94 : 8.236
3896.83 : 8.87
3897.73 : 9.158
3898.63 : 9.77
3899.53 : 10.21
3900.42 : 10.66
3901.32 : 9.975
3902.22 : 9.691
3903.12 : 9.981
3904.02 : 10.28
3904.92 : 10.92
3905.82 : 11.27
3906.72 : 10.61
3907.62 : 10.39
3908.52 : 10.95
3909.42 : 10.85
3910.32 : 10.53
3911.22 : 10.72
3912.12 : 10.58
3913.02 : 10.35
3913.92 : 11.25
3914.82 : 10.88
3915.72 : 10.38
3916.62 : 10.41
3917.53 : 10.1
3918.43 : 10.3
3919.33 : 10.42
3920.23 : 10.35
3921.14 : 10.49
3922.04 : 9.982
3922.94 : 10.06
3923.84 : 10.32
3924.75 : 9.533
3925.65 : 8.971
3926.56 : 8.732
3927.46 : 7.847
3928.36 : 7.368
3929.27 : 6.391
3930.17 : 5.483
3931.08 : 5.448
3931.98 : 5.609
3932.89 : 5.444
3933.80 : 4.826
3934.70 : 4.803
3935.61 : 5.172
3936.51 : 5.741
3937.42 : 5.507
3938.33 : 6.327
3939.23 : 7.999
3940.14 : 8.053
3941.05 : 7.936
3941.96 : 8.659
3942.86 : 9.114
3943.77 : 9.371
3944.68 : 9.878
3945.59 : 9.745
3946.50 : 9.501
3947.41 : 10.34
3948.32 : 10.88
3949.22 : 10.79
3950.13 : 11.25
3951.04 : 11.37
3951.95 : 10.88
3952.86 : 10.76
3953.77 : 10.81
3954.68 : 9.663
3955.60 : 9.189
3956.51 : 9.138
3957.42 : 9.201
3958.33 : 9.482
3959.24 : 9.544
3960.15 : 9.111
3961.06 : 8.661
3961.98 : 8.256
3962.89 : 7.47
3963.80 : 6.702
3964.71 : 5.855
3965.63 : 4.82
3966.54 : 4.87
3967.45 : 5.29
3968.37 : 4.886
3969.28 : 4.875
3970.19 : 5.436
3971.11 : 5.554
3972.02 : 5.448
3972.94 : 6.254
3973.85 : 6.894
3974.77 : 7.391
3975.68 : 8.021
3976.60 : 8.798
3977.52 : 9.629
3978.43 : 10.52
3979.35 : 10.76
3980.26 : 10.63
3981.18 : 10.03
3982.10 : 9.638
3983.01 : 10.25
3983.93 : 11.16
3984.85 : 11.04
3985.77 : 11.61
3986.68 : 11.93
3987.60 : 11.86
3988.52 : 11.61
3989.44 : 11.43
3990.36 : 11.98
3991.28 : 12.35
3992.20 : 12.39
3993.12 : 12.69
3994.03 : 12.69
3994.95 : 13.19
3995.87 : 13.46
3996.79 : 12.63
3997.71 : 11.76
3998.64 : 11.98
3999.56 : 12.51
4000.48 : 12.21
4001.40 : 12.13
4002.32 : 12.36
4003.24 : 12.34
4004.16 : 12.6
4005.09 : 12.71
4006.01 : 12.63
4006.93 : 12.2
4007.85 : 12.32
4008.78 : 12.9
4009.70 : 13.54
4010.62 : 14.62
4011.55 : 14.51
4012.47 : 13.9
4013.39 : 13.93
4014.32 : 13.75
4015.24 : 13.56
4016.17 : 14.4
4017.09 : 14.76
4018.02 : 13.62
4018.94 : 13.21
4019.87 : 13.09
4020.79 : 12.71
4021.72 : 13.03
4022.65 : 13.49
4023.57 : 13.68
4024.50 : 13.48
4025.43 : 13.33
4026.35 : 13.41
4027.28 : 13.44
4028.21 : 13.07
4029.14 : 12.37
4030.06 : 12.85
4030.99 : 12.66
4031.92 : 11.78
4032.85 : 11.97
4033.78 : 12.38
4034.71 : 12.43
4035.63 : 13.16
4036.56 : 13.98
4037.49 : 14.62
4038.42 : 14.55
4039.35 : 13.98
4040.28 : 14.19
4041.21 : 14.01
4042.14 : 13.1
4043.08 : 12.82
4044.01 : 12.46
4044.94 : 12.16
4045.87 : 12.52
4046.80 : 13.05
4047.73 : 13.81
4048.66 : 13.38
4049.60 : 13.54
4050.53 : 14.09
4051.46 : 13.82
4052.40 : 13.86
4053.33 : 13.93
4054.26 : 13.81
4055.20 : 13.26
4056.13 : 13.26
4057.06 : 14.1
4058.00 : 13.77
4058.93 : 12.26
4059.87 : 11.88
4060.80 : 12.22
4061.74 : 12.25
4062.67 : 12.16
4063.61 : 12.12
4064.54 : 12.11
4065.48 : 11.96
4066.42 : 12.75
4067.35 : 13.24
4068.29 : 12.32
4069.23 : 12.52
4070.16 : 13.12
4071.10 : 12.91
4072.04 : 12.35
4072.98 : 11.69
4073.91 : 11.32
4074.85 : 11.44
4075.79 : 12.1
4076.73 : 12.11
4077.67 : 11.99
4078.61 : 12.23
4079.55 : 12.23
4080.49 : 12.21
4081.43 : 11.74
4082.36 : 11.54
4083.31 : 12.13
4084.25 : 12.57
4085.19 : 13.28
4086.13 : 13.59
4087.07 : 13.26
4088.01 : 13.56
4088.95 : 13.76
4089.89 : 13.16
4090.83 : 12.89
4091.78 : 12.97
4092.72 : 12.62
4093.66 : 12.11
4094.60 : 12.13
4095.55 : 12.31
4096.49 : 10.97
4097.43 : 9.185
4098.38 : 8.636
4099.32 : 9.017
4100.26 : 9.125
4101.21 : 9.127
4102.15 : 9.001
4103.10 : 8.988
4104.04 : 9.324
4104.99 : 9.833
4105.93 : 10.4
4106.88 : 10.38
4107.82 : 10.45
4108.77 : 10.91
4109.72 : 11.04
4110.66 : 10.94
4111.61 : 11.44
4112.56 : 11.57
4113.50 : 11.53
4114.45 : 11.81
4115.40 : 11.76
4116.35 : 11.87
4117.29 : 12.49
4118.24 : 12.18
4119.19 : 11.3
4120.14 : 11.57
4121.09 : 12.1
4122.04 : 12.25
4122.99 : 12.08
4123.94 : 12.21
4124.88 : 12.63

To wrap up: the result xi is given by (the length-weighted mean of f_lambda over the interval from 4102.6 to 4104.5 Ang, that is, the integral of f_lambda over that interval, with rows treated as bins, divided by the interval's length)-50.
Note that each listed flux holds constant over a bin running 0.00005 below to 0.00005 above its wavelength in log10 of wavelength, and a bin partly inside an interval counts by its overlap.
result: -40.8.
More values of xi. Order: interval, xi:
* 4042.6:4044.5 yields -37.4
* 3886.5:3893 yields -42.6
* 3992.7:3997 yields -37.0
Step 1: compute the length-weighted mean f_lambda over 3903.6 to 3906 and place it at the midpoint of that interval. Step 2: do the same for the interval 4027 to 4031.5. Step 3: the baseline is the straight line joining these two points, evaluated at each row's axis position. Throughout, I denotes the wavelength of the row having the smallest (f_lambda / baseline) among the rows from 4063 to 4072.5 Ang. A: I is 4065.48 Ang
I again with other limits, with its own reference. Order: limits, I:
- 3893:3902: 3894.14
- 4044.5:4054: 4044.94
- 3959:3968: 3965.63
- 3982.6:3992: 3983.01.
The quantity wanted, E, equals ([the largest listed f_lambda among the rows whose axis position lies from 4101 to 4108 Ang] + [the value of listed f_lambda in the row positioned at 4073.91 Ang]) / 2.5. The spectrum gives 8.7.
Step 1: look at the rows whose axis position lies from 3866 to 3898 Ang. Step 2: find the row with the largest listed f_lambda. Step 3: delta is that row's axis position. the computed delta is 3867.34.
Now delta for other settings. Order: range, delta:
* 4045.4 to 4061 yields 4057.06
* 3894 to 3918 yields 3905.82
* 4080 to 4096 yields 4088.95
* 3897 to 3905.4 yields 3904.92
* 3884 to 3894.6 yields 3892.35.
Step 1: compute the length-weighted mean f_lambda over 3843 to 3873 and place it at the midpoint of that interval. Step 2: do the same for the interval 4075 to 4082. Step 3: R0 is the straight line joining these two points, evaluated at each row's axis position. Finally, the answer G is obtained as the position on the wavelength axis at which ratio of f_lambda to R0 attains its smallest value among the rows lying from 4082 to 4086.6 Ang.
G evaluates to 4082.36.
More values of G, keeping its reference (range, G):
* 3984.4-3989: 3984.85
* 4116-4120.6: 4119.19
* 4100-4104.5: 4103.10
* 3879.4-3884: 3881.61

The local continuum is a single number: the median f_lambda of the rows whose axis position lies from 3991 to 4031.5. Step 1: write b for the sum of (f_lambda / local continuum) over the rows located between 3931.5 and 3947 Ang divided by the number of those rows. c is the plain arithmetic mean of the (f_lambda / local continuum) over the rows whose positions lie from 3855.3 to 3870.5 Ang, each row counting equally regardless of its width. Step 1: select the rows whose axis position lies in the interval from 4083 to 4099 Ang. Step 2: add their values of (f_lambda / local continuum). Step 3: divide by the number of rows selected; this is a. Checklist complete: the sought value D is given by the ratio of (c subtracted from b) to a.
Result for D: -0.2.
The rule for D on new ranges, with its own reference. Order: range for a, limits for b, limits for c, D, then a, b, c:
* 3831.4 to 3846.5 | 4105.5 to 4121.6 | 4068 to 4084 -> -0.1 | 0.48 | 0.88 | 0.93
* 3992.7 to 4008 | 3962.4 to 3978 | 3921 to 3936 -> -0.1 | 0.96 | 0.49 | 0.57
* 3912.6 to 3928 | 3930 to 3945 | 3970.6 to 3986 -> -0.2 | 0.77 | 0.52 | 0.70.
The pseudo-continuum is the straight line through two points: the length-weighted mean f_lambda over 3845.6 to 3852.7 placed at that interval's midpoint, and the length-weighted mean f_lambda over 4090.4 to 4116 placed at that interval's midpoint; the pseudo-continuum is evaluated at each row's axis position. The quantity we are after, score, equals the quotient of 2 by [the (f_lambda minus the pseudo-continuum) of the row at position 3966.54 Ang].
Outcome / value -0.4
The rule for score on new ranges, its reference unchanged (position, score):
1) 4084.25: 1.0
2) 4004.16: 0.7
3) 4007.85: 0.8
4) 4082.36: 2.0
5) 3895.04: -3.2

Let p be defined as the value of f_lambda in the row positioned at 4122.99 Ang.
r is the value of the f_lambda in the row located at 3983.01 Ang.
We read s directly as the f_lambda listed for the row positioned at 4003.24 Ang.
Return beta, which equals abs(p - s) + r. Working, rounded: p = 12.08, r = 10.25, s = 12.34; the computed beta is 11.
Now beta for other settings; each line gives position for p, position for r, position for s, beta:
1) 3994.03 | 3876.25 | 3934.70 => 16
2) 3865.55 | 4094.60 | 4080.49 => 15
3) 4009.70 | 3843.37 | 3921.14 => 11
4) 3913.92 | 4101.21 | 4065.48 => 10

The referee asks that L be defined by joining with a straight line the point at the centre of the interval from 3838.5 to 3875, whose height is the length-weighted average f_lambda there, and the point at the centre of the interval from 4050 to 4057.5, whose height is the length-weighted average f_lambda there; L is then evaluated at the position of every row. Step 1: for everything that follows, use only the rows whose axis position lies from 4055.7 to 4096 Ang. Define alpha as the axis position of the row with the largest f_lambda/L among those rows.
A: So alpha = 4057.06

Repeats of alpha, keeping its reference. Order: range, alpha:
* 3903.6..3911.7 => 3905.82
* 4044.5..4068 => 4050.53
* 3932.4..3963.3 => 3951.04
